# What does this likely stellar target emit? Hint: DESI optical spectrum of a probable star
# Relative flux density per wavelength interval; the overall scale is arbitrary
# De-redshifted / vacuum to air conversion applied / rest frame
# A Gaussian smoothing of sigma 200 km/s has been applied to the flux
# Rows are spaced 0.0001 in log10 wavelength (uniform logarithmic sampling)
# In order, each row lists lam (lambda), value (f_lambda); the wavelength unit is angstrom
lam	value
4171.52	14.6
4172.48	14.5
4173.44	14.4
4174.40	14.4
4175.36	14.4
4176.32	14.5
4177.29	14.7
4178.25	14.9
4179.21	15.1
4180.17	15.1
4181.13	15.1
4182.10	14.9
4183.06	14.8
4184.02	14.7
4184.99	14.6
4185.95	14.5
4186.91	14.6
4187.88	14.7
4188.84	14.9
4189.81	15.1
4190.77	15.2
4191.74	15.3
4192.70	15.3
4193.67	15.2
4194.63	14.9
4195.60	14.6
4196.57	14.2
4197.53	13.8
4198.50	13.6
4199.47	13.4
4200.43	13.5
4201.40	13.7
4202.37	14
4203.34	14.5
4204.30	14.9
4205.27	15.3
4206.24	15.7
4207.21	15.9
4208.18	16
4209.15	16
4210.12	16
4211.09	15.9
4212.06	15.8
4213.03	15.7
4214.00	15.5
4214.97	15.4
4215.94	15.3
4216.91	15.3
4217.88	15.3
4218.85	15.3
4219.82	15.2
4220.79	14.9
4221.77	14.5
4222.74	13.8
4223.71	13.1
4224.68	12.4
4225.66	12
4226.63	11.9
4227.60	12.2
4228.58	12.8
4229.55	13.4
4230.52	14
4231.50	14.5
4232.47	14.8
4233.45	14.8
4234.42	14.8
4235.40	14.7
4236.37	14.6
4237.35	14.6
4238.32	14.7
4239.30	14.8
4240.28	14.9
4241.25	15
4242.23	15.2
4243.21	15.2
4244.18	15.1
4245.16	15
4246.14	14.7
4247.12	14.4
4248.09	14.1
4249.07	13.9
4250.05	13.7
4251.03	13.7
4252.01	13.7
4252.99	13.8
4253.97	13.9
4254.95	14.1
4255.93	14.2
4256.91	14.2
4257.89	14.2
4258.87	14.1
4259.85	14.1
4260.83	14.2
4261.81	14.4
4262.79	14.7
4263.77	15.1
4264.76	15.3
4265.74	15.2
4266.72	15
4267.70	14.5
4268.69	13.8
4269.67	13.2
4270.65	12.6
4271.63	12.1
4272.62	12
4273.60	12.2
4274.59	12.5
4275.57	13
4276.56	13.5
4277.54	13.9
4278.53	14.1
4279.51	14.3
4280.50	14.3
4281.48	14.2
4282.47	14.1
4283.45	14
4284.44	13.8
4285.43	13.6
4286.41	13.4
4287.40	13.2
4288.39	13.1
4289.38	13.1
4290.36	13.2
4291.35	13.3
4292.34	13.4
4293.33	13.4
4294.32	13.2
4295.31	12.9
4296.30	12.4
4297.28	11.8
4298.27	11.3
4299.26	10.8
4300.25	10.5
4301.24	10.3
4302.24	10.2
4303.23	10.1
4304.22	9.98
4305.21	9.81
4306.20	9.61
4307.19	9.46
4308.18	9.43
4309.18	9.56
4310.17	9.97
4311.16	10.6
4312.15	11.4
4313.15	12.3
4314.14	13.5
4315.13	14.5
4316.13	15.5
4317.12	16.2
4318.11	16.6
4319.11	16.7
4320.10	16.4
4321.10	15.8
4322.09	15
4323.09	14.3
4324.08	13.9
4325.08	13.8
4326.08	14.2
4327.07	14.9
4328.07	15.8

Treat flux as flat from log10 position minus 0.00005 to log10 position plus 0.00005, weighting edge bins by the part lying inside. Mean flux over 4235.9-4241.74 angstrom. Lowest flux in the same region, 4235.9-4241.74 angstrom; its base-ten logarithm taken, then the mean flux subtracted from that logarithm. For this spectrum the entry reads -13.6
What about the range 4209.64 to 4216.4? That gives -14.5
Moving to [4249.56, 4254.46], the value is -12.6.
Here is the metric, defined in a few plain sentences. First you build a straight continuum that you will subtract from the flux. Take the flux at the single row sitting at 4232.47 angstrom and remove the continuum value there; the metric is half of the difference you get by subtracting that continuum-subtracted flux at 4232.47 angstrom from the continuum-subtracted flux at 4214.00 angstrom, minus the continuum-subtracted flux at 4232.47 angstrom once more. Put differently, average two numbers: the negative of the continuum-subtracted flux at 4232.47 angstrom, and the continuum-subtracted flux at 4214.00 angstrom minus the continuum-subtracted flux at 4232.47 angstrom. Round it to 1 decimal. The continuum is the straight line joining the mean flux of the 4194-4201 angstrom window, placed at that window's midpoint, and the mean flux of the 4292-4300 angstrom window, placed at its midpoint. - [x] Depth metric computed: -0.5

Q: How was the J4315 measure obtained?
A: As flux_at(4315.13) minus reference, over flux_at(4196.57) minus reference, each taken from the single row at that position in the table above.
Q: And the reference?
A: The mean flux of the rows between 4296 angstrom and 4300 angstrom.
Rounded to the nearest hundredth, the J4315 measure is 1.11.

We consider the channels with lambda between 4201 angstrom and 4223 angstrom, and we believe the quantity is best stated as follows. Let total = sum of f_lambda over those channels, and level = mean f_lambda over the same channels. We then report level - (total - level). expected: -319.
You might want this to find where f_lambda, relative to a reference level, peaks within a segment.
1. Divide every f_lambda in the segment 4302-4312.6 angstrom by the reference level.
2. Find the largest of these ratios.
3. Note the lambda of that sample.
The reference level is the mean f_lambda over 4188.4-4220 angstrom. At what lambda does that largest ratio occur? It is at 4312.15 angstrom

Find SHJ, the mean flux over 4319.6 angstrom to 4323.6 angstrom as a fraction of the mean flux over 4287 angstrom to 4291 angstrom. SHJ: 1.17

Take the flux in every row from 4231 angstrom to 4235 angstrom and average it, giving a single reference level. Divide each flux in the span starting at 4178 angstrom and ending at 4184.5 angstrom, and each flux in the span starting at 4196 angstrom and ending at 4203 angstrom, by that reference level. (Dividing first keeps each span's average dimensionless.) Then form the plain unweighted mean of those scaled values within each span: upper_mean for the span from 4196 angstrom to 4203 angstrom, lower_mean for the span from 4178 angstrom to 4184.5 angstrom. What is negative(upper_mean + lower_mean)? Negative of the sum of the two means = -1.95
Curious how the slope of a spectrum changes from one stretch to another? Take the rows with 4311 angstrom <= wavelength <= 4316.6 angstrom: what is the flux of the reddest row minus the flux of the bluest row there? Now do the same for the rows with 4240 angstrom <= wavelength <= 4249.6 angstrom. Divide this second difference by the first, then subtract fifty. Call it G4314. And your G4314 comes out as -50.2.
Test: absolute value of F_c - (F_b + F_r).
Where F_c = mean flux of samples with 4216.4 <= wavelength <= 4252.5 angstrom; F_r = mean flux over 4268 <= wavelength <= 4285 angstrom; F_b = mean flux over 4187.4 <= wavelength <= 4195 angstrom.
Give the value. 14.2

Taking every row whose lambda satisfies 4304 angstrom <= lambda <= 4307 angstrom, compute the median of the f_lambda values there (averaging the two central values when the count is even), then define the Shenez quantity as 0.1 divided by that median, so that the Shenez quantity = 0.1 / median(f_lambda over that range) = 0.0102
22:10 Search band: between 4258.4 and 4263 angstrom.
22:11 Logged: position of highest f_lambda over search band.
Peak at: 4262.79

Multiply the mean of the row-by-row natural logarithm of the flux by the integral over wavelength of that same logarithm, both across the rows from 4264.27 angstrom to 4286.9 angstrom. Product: 155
